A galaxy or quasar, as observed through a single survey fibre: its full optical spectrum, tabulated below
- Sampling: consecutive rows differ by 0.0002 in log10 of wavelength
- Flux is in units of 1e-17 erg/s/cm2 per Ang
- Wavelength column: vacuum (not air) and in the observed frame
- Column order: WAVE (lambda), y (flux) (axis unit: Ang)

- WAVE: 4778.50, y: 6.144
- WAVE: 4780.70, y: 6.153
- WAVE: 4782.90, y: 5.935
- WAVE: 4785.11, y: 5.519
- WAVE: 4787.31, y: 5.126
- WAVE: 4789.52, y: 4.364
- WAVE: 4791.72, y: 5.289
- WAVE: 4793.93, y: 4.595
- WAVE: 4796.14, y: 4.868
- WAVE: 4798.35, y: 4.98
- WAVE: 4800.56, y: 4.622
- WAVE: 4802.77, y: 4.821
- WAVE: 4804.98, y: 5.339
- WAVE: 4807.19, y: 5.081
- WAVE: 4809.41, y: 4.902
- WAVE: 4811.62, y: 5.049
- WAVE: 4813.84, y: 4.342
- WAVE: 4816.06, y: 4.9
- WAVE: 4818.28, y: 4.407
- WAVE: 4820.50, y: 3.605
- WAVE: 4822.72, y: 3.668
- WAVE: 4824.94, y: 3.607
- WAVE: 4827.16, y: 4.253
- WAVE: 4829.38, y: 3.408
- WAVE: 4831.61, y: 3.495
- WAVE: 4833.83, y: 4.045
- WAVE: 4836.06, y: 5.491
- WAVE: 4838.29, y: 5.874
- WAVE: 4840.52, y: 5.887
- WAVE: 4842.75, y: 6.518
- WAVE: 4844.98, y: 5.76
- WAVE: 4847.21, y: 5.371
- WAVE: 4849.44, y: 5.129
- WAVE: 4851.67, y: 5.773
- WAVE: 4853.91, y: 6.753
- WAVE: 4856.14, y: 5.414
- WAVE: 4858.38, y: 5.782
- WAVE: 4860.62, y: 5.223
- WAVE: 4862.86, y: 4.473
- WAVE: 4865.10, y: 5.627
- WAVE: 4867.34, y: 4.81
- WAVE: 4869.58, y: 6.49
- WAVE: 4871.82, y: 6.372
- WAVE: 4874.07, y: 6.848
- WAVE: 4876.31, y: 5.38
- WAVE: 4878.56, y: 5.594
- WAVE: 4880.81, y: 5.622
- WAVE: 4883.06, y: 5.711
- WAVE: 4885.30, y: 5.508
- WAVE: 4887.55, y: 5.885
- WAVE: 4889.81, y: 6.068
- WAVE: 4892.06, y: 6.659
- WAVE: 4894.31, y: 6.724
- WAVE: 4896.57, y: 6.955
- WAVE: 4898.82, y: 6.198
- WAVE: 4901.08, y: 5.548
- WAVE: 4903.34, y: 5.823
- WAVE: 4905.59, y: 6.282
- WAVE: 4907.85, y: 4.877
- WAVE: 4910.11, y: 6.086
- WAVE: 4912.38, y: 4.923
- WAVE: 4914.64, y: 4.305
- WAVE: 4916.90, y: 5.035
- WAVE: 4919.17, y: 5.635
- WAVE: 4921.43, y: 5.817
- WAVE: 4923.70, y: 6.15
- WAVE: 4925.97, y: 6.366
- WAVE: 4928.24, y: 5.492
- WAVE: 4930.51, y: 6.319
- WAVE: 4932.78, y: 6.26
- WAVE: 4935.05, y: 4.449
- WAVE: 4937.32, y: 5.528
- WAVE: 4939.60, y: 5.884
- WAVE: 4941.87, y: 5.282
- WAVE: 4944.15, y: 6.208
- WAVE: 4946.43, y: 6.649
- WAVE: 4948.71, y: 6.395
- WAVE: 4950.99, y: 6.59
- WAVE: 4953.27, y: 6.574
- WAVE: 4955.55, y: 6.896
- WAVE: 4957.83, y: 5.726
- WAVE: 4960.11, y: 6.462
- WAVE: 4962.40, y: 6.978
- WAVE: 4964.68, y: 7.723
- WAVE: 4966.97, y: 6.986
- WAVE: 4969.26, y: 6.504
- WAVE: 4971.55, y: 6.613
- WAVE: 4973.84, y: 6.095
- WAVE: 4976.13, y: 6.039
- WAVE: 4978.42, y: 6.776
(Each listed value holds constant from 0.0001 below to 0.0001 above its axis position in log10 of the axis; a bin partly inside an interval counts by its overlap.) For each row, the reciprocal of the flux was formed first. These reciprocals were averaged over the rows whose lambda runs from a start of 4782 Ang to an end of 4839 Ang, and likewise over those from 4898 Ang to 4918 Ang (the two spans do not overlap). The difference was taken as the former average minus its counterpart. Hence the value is 0.033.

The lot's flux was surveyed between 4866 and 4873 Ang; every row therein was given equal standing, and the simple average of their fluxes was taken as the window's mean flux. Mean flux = 5.89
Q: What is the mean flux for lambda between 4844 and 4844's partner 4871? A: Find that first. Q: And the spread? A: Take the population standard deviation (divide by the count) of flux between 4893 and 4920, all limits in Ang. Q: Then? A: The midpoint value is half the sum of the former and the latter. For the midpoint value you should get 3.16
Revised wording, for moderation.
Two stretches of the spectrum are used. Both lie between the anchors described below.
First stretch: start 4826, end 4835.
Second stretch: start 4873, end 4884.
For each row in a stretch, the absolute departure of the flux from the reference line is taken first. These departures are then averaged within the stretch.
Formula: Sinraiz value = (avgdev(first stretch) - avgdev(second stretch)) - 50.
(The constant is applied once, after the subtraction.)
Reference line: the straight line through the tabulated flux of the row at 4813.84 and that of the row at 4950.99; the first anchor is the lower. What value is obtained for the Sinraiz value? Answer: -49.6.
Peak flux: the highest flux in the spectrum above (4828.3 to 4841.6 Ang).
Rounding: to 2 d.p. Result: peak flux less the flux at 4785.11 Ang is 0.37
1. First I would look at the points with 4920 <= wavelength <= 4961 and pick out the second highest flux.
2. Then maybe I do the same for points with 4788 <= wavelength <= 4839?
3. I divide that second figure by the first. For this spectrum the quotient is 0.83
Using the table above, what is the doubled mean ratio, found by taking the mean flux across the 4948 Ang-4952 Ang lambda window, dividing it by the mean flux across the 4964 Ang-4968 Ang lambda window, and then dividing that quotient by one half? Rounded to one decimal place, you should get 1.8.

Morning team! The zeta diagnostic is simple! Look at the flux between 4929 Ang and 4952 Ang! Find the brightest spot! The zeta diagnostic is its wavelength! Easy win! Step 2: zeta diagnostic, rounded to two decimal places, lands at 4946.43 Ang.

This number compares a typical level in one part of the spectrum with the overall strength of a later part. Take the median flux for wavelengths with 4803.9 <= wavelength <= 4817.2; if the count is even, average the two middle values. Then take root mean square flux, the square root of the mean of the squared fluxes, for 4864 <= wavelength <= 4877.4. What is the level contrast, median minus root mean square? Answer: -0.99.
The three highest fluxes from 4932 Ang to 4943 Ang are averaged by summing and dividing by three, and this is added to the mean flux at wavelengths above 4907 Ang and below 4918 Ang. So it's 10.9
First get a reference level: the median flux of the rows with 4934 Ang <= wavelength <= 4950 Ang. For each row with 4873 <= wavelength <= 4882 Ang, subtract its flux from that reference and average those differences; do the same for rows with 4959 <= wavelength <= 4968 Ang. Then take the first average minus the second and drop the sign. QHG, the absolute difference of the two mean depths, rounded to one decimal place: 1.2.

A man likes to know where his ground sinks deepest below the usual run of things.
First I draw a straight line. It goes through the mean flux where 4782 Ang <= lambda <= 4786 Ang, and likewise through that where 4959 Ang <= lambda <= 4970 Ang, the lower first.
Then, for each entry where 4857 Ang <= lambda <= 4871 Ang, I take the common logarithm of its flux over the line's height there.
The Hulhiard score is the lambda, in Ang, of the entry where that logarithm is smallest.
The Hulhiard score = 4862.86 Ang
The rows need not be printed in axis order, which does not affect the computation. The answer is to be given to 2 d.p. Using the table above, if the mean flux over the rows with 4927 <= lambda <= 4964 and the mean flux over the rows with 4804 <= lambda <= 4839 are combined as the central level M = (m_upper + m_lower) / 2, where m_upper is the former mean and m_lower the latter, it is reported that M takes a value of 5.29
